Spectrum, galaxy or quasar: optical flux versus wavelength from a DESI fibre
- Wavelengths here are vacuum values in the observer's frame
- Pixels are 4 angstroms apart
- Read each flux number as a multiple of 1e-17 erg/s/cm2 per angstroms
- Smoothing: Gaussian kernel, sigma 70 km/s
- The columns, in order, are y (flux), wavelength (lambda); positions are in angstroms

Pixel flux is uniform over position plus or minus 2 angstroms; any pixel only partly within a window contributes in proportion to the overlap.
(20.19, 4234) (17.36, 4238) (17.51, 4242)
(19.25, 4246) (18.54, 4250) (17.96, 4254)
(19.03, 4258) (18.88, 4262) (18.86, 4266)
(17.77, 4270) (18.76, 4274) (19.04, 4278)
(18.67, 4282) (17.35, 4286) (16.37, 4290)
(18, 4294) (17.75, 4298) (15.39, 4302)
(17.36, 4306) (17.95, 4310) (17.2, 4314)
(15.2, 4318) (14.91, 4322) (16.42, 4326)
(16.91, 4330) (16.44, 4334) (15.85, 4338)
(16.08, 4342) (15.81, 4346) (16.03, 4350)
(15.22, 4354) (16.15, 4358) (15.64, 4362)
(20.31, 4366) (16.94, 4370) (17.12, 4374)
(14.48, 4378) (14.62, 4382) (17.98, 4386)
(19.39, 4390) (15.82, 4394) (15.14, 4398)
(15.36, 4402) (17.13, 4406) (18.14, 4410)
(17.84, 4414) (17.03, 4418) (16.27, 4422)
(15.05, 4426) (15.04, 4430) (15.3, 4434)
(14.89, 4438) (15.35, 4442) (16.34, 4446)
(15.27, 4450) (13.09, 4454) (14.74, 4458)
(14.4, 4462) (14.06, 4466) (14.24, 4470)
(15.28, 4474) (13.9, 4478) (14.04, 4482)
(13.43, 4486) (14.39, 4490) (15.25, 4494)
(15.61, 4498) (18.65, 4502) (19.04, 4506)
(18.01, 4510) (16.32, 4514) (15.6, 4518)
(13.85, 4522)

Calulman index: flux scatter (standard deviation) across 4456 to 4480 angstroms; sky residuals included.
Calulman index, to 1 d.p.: 0.5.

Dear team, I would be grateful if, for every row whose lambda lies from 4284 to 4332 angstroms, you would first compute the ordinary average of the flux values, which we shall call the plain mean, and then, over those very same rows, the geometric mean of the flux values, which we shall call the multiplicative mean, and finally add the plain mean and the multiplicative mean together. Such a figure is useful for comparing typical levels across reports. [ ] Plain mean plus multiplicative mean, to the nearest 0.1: 33.4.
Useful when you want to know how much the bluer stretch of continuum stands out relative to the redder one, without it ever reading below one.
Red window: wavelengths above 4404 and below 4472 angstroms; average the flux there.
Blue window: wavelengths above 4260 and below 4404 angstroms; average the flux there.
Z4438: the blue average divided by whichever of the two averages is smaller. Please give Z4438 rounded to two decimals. 1.09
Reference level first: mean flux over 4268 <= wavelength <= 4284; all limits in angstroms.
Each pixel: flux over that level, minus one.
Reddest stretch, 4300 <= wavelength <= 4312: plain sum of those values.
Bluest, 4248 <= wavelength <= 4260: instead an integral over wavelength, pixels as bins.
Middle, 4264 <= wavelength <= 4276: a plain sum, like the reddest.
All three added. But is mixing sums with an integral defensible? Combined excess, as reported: -0.32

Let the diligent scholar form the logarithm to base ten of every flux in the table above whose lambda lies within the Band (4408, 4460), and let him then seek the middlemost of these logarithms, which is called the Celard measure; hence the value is 1.18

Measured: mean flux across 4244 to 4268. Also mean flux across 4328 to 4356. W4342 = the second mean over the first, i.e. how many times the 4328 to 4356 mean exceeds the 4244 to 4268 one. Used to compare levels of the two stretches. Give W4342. 0.856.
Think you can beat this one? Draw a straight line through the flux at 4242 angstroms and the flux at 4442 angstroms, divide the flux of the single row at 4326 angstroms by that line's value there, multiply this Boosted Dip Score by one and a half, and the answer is 1.48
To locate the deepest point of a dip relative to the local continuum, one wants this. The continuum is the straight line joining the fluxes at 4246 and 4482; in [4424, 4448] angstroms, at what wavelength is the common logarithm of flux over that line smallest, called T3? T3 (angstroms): 4426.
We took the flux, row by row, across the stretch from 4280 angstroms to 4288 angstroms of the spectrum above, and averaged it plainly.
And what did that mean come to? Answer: 18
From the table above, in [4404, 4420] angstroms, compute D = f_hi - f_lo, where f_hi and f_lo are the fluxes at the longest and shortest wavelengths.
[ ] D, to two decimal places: -0.10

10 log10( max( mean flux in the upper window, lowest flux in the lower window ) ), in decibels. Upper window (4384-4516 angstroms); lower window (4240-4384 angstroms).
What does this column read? 11.99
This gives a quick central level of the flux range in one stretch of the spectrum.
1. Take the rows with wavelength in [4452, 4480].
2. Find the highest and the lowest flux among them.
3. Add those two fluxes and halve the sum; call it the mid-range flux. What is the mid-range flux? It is 14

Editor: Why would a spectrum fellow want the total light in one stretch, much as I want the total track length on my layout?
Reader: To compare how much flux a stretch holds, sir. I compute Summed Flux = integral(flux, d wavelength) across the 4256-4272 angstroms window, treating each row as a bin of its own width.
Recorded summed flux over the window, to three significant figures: 298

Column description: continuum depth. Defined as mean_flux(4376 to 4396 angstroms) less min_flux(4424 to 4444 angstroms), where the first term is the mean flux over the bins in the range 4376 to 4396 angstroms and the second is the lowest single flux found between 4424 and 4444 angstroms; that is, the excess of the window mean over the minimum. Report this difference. 1.6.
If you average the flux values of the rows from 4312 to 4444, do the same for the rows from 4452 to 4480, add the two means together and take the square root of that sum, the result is 5.52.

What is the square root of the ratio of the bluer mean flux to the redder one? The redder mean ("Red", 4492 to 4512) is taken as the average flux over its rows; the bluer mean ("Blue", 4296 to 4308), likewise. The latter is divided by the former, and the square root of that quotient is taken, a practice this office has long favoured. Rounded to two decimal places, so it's 0.99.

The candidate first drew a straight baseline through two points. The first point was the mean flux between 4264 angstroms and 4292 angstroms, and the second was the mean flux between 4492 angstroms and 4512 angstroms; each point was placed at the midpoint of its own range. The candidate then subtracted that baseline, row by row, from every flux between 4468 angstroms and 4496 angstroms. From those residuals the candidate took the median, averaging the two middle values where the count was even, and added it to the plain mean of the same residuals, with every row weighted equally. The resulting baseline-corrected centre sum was -6.2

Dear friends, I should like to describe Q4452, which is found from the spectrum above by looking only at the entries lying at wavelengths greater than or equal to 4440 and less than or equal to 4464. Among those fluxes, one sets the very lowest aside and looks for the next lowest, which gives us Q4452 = 14.4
